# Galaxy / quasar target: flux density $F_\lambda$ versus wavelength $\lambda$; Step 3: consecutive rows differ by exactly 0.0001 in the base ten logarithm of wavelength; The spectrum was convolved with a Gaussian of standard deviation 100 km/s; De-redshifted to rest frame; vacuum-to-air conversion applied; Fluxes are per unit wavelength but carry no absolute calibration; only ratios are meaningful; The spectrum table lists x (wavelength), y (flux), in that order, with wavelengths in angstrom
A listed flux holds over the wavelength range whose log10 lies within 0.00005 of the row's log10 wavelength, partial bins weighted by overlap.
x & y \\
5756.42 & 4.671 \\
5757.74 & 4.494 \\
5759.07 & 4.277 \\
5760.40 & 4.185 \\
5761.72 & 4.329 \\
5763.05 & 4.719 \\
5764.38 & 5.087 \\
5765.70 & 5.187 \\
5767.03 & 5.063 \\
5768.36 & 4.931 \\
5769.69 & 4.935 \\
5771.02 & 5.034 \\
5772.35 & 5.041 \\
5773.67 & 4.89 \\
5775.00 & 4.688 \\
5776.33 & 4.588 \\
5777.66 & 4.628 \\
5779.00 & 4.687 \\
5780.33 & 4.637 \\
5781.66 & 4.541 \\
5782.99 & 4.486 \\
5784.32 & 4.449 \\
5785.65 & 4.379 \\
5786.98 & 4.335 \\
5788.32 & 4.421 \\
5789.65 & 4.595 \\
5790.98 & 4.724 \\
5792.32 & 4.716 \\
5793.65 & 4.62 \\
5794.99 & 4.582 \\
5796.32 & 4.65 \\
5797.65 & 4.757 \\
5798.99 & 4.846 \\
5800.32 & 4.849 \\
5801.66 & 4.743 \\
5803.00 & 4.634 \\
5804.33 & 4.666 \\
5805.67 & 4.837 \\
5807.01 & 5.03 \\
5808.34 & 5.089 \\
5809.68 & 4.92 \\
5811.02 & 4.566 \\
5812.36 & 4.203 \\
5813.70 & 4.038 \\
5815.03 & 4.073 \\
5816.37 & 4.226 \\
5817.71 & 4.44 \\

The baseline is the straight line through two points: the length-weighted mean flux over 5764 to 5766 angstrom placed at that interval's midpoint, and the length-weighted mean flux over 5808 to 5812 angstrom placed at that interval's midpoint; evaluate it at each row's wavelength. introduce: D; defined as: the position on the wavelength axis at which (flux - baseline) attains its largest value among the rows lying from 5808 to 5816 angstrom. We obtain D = 5808.34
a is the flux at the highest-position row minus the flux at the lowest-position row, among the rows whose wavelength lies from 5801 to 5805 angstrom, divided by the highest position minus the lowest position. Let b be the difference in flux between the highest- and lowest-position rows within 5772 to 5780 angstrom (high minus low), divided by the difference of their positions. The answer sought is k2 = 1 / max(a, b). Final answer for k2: -35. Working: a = -0.03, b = -0.05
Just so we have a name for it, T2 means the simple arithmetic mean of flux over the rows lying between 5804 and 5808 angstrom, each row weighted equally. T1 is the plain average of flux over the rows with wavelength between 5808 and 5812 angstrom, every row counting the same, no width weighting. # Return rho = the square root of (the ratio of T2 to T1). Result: 1.00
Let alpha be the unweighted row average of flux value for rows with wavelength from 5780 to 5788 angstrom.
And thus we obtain 4.47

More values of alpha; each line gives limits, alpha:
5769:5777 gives 4.86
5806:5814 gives 4.64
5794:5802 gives 4.74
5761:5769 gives 4.89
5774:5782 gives 4.63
